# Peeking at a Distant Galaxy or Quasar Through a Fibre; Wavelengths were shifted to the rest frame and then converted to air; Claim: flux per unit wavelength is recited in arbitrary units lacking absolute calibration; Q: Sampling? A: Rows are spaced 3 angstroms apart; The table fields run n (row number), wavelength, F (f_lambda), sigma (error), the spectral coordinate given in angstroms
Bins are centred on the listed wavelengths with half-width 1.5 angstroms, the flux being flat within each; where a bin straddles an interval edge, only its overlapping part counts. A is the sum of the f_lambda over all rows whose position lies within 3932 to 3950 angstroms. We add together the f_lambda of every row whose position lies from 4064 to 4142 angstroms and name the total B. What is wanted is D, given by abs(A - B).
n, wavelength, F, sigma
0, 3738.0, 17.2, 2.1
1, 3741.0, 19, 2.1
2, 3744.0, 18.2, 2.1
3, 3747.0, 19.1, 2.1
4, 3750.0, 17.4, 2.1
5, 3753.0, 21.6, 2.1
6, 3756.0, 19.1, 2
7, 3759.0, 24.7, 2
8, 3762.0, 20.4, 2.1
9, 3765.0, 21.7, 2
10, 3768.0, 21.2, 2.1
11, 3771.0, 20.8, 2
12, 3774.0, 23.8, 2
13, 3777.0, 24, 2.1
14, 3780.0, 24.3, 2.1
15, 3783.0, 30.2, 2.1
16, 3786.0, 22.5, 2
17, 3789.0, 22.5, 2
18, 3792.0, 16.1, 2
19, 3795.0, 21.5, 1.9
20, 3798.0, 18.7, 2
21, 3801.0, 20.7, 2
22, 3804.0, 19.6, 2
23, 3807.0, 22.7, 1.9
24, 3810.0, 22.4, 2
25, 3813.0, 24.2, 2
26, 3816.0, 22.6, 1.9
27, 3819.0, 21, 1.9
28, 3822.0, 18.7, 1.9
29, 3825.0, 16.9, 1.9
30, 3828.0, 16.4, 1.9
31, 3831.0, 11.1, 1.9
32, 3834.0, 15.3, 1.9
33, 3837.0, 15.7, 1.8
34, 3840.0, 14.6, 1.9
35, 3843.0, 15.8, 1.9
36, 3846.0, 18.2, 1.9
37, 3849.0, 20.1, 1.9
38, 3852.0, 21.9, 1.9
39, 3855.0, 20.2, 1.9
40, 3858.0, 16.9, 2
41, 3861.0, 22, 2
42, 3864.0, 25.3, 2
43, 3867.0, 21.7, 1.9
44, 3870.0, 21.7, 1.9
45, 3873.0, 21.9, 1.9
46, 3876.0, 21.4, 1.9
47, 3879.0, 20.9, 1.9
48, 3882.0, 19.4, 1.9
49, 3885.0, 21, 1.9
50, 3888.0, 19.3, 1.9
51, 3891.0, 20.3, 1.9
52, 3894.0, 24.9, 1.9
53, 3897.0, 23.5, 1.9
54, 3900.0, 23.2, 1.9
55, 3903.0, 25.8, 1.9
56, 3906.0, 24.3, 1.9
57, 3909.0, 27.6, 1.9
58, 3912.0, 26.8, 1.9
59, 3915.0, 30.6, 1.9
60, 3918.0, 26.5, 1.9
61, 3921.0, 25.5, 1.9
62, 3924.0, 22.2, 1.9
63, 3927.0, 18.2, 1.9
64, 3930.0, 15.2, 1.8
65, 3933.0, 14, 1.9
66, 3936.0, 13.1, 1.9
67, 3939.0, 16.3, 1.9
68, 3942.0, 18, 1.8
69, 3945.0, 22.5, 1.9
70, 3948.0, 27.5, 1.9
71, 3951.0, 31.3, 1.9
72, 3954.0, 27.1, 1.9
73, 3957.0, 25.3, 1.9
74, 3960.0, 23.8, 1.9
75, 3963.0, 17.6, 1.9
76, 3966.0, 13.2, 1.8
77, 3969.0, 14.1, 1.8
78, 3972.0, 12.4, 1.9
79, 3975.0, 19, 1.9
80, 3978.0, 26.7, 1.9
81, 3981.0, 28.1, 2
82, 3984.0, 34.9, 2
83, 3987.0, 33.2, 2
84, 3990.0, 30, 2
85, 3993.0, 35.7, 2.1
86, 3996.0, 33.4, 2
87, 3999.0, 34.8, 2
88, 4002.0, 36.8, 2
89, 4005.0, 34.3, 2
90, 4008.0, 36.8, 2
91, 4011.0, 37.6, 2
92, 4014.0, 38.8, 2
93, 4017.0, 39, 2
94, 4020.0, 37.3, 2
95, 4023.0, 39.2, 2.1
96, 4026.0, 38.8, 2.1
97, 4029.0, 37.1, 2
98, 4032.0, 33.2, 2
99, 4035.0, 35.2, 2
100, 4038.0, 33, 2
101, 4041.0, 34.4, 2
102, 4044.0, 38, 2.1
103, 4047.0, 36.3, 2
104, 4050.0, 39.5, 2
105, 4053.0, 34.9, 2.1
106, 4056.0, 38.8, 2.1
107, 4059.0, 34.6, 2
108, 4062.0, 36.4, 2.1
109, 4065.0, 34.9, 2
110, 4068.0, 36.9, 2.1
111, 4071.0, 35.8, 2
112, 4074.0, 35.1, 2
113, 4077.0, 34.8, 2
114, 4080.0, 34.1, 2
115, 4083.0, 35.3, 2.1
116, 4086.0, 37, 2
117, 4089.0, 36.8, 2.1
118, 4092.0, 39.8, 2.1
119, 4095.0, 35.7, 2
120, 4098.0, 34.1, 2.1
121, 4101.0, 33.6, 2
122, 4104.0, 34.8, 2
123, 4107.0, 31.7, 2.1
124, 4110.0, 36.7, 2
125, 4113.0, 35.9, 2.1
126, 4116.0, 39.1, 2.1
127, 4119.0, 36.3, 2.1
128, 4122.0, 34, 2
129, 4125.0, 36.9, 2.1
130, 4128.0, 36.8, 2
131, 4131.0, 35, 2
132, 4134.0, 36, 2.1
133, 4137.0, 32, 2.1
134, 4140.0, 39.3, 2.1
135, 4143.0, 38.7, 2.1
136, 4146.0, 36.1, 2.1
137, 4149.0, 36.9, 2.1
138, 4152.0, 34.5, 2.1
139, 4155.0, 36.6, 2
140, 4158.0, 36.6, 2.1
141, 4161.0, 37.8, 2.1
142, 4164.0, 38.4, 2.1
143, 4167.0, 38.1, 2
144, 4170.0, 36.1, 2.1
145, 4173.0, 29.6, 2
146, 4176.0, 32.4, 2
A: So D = 817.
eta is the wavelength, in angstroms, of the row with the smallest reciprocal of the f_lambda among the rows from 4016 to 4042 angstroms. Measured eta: 4023.0 angstroms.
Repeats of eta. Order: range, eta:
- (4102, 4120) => 4116.0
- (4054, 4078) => 4056.0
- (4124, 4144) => 4140.0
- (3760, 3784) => 3783.0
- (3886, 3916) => 3915.0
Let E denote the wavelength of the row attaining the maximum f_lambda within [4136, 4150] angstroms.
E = 4140.0 angstroms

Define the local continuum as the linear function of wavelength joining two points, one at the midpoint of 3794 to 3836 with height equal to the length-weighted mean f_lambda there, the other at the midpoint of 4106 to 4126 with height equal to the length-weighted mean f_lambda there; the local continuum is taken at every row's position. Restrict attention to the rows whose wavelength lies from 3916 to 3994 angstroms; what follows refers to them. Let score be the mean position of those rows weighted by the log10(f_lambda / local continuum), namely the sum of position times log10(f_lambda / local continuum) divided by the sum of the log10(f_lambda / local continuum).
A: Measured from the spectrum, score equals 3948.5 angstroms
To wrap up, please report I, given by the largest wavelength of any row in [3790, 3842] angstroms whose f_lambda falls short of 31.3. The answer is 3840.0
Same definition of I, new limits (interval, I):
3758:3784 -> 3783.0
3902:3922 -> 3921.0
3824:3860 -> 3858.0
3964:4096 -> 3990.0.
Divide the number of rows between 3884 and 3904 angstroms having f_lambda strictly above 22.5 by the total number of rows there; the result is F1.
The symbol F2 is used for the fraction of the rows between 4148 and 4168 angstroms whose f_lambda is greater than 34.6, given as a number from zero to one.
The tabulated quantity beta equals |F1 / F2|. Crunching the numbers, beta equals 0.7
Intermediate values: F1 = 0.6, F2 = 0.86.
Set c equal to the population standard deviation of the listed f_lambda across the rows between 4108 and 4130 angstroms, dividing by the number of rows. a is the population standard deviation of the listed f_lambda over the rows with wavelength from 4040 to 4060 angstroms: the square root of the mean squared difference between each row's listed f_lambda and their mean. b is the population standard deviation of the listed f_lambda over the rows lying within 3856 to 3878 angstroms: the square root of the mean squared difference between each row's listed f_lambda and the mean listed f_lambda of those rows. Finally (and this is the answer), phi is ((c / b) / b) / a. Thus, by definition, 0.14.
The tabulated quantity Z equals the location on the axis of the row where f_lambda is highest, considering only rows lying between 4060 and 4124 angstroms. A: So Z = 4092.0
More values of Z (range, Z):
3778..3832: 3783.0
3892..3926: 3915.0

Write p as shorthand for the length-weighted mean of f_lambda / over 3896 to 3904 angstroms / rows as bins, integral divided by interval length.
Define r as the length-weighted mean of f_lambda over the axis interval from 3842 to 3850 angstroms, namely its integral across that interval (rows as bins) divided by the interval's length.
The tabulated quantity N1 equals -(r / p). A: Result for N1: -0.75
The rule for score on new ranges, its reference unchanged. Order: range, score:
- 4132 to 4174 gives 4160.6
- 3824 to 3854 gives 3835.3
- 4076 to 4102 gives 4085.9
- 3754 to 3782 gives 3768.7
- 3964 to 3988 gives 3968.0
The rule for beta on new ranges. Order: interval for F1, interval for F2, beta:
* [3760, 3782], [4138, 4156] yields 0.5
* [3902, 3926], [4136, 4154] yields 1.3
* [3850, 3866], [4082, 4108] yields 0.3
